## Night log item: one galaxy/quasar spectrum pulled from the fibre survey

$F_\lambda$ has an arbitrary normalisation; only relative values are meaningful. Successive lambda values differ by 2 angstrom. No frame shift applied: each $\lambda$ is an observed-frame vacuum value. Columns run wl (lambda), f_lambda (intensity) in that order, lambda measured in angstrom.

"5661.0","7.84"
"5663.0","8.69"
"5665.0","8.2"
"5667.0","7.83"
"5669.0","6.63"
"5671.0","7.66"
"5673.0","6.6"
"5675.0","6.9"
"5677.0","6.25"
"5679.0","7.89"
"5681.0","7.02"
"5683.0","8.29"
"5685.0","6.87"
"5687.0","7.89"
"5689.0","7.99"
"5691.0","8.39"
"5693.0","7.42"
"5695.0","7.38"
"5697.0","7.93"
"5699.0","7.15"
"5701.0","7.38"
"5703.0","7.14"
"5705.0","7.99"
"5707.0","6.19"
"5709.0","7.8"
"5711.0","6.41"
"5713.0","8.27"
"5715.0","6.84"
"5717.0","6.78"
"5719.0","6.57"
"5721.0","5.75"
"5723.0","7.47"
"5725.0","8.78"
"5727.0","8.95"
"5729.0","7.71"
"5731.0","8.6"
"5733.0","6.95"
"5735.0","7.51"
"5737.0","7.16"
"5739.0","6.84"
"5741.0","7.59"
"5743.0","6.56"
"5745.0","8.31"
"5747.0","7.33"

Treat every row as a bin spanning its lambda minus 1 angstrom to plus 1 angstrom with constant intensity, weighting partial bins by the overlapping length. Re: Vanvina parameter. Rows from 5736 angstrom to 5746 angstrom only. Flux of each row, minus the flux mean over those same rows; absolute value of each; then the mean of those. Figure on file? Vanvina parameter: 0.53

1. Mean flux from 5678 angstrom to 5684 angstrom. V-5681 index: 7.7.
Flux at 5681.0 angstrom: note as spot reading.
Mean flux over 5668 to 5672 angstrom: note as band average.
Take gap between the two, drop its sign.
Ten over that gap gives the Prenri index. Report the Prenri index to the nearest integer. 80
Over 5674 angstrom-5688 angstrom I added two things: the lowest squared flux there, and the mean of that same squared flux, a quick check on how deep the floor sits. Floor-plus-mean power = 93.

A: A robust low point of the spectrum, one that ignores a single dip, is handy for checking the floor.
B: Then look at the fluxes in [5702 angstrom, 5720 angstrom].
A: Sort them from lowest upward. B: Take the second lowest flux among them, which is 6.41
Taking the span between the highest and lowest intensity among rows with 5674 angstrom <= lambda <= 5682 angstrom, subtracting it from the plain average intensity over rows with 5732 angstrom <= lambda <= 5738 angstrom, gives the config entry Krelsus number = 5.57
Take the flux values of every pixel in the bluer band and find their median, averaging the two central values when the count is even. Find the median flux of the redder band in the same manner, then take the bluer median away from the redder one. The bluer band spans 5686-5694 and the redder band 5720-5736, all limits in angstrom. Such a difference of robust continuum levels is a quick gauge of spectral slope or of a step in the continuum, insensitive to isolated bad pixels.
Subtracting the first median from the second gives -0.3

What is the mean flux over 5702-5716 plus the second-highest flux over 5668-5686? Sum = 15.1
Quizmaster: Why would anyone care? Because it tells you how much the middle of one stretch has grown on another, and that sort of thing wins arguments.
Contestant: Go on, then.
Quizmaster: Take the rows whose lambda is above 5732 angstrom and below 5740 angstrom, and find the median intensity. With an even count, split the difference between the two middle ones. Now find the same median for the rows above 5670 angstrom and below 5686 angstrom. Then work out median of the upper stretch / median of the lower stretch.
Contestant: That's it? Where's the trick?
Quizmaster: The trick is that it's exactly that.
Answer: 1.01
